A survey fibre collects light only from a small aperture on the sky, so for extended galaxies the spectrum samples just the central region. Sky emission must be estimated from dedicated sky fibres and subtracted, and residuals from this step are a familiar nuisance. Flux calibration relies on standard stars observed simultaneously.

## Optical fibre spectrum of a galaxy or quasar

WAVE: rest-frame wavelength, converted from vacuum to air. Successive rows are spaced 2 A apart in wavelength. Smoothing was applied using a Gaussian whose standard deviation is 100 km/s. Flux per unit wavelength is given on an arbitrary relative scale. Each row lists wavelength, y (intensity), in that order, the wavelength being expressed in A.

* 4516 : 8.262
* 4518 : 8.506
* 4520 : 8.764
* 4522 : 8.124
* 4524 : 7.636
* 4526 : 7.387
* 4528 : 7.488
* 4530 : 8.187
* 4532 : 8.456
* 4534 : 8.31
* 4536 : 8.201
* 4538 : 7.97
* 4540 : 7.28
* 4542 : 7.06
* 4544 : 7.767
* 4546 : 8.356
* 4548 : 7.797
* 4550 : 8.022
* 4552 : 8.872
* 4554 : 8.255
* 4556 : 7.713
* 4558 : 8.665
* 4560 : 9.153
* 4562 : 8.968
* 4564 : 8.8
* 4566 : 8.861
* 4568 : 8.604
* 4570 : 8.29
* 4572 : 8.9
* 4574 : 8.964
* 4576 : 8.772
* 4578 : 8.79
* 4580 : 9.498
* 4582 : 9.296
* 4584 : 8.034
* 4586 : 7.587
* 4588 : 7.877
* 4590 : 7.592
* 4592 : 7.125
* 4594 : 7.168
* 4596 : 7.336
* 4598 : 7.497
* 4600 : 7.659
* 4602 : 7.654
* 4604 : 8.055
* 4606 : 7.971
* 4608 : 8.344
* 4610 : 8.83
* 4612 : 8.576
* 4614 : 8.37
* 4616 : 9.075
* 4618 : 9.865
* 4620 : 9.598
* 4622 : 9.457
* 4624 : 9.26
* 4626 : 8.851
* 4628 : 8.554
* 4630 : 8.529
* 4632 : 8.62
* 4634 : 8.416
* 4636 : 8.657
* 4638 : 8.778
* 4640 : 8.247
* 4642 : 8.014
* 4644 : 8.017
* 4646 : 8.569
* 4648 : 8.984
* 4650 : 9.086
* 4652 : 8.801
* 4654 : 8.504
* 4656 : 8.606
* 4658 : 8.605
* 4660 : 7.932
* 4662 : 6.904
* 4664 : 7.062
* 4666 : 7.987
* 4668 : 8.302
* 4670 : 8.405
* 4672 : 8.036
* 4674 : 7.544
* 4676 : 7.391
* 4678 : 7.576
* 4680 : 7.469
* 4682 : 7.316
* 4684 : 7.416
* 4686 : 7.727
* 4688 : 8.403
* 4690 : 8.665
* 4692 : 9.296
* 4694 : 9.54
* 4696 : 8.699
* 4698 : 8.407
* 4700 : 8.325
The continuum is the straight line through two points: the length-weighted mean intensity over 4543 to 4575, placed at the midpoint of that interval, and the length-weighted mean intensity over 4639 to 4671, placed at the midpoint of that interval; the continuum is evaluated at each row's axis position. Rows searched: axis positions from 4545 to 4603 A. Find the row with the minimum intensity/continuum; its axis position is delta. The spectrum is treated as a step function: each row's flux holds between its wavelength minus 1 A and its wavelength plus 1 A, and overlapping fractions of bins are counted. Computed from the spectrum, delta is 4592 A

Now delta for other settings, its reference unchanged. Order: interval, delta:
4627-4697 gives 4662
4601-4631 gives 4602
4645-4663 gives 4662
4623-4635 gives 4634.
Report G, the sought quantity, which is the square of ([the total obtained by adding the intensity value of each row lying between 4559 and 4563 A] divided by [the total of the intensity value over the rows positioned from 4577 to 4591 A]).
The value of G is 0.1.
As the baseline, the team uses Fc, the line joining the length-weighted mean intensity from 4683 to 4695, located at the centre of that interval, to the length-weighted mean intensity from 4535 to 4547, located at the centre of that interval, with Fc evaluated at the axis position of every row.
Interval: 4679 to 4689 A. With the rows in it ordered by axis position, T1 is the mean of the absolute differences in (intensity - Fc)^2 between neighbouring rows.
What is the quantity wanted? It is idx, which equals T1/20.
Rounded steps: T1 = 0.4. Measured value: 0.021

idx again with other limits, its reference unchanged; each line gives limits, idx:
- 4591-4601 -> 0.008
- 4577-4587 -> 0.052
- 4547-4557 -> 0.027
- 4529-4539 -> 0.010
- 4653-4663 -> 0.027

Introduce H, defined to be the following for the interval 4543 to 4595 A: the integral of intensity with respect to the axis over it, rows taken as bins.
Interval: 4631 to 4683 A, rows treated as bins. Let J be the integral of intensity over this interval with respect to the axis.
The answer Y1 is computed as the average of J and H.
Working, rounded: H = 435.5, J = 424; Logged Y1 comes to 430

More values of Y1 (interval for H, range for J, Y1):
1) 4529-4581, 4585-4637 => 435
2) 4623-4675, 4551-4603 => 433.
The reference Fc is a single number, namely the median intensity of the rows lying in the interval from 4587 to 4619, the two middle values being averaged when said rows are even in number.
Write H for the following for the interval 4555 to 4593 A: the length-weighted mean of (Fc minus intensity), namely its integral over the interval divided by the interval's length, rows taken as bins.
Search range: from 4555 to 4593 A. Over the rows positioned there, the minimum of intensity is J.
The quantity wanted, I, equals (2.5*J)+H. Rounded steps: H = -0.58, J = 7.125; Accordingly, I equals 17.2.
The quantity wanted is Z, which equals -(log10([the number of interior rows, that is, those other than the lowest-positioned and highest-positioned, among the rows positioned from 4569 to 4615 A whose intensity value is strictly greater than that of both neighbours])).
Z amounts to -0.8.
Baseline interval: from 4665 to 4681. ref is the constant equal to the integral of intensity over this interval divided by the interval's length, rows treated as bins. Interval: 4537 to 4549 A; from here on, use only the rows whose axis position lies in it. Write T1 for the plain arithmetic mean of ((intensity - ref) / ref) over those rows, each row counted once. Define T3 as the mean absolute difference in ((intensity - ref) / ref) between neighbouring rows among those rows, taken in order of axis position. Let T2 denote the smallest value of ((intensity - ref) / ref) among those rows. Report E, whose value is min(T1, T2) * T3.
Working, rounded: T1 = -0.02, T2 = -0.10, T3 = 0.07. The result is -0.0070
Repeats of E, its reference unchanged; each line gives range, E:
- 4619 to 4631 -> 0.0024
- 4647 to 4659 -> 0.0017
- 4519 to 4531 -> -0.0032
